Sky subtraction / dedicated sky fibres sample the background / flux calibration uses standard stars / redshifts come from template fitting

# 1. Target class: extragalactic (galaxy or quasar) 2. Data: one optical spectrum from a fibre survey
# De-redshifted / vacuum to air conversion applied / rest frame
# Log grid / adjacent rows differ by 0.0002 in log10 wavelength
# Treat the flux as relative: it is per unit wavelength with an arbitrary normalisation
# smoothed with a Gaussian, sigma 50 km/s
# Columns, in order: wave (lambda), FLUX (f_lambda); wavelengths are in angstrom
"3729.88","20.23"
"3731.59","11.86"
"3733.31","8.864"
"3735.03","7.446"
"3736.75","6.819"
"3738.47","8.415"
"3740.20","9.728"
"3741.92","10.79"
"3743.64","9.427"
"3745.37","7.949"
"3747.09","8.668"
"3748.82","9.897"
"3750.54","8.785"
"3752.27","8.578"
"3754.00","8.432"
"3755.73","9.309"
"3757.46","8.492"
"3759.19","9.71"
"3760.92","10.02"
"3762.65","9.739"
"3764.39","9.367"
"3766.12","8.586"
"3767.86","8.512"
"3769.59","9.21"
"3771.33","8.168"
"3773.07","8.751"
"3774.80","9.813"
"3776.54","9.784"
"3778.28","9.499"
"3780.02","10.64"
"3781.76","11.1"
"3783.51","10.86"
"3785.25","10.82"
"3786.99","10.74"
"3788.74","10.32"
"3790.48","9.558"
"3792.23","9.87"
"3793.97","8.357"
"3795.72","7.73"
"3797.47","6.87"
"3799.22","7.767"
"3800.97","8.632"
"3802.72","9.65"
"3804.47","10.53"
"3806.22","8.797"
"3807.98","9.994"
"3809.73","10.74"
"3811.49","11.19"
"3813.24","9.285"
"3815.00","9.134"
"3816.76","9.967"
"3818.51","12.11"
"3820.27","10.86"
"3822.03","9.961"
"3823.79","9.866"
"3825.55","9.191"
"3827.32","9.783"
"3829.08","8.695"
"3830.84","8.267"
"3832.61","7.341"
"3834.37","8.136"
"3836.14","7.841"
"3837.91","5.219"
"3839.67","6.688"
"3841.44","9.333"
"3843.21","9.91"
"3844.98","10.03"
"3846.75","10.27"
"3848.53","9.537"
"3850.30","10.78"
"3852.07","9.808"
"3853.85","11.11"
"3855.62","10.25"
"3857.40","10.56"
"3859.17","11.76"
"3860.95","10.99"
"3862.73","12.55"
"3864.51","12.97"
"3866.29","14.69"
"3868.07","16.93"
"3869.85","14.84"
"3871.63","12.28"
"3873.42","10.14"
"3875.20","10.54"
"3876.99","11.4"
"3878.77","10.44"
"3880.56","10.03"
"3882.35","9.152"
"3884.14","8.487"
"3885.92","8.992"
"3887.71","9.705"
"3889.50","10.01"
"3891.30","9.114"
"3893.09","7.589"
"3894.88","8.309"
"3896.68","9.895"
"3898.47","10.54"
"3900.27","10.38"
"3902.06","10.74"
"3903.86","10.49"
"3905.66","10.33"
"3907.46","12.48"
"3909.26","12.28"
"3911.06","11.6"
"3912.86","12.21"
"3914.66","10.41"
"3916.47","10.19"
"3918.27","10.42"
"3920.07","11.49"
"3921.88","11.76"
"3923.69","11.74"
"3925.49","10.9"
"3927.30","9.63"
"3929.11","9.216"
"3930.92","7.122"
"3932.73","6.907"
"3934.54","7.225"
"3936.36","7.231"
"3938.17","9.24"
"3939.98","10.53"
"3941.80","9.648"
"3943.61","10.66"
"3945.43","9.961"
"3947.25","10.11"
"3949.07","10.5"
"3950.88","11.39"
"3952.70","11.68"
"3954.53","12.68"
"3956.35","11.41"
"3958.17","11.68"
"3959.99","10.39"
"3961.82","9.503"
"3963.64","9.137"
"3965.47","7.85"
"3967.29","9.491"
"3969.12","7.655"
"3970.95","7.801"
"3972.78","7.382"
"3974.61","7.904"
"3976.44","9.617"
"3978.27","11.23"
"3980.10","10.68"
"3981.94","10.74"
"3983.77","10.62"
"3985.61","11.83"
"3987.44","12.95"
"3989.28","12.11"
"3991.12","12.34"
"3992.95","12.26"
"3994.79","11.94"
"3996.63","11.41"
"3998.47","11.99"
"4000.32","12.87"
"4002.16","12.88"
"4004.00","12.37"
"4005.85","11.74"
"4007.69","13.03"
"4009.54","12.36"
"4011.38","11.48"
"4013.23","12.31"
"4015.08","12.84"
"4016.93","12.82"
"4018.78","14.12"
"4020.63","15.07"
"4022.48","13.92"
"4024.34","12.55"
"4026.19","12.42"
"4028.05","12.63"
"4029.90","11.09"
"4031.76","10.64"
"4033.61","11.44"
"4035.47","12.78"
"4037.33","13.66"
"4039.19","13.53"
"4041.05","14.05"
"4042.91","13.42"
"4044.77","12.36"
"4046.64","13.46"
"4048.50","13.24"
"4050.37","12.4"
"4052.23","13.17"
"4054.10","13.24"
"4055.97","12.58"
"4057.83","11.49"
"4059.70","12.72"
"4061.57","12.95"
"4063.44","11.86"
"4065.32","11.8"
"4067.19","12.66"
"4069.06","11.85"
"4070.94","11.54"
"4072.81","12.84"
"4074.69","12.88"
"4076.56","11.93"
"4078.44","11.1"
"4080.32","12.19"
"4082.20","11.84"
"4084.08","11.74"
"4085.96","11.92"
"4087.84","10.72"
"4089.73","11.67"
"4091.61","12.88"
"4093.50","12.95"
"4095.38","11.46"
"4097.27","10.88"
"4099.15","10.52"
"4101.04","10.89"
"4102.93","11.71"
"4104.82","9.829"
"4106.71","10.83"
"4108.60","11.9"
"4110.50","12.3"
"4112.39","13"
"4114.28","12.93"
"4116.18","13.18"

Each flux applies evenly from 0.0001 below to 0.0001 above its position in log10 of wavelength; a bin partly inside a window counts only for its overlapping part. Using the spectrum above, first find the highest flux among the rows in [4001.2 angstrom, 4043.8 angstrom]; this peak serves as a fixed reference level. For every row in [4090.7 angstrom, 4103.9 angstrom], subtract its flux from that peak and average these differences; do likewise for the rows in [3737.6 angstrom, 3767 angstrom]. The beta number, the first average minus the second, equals -2.4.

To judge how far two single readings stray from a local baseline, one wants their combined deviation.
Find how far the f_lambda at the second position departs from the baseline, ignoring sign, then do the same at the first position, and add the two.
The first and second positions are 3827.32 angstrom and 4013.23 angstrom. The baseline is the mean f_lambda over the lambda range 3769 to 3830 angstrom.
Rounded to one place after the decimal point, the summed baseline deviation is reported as 2.8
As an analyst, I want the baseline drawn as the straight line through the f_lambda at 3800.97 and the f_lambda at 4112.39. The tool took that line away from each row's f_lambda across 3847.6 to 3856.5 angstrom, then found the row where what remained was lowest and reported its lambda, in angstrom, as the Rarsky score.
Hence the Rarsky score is 3848.53 angstrom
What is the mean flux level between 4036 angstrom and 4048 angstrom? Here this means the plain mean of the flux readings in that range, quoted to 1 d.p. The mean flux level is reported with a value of 13.4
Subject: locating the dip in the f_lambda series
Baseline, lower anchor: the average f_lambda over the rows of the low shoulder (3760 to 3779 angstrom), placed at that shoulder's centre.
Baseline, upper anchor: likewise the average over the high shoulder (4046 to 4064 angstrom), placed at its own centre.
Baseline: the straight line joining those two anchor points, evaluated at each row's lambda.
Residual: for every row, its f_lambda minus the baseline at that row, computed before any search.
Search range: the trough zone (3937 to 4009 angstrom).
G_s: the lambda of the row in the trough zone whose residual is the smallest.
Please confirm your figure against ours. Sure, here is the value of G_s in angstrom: 3972.78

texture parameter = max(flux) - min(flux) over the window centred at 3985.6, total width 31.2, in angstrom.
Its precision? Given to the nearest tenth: 5.6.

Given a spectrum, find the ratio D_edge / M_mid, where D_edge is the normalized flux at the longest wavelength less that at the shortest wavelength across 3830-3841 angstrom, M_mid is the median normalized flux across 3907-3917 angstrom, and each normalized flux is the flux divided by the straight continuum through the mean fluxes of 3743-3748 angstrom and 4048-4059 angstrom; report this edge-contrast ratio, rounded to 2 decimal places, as -0.15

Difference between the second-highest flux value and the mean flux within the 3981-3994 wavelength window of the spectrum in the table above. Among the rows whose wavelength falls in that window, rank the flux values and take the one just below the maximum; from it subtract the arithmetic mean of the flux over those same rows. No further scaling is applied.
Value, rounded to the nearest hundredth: 0.50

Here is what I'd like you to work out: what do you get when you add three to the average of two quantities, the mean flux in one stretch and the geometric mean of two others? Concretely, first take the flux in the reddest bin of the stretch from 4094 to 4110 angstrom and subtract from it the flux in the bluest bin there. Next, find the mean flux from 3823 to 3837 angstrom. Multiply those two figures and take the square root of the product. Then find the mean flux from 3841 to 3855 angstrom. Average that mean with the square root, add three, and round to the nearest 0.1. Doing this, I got 9.0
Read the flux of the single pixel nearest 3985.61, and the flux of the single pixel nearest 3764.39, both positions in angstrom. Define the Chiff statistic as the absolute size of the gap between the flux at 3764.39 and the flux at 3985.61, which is 2.5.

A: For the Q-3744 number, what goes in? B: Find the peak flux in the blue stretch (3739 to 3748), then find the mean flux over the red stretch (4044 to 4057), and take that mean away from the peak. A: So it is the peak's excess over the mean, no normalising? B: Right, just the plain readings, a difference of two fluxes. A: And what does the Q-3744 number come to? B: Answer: -2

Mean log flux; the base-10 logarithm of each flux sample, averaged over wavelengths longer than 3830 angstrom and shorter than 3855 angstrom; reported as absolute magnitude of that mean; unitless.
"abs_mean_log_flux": 0.94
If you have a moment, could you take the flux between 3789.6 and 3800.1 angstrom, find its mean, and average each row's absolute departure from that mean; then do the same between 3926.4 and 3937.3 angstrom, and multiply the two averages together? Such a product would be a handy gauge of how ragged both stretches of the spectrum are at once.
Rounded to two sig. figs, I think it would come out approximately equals 0.92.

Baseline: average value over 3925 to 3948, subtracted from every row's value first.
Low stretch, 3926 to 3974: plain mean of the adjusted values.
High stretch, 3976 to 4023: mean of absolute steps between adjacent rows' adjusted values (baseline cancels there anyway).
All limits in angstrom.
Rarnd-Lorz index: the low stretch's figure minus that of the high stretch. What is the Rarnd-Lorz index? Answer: -0.3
